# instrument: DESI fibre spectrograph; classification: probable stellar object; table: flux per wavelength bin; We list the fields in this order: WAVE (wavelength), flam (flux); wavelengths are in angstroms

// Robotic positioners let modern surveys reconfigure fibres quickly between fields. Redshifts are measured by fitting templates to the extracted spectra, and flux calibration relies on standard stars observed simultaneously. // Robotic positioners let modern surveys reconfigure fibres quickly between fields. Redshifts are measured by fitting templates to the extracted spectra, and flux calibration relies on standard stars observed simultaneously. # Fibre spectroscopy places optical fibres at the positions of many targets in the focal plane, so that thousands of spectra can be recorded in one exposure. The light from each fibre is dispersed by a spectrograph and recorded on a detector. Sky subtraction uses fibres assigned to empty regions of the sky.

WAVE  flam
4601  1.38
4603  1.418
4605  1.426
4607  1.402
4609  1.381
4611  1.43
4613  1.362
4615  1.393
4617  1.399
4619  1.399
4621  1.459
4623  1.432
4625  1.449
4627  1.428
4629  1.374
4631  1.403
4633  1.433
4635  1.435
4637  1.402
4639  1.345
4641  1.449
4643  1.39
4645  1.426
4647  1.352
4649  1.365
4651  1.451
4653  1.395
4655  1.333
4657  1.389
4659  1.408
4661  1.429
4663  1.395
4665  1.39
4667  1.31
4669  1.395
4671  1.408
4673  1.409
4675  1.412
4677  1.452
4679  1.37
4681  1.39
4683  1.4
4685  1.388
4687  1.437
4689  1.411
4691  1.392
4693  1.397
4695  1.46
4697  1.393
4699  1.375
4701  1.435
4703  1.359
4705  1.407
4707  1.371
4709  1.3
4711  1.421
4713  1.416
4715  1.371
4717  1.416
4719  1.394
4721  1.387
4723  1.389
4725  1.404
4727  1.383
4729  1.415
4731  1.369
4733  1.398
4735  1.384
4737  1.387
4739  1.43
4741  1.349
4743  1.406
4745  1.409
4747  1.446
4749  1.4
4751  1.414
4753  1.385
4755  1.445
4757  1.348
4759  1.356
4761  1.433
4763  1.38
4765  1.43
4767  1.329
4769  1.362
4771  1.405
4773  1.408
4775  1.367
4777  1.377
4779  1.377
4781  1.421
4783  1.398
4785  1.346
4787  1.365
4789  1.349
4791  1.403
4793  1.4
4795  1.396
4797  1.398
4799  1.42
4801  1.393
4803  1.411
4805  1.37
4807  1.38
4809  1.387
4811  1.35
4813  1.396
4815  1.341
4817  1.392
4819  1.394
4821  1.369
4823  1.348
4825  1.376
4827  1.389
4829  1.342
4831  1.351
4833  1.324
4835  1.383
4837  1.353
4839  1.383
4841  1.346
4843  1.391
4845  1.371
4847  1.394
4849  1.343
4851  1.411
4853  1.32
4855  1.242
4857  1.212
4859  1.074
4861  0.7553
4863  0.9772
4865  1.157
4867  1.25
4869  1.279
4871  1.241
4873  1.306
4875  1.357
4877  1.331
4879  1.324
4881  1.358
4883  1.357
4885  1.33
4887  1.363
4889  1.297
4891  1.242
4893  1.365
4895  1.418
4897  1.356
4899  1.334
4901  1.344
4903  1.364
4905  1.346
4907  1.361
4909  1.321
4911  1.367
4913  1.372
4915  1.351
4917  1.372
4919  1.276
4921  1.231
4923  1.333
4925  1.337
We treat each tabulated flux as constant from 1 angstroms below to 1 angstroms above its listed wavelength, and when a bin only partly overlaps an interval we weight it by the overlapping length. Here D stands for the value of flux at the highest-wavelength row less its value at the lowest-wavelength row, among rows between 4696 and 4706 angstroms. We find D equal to 0.01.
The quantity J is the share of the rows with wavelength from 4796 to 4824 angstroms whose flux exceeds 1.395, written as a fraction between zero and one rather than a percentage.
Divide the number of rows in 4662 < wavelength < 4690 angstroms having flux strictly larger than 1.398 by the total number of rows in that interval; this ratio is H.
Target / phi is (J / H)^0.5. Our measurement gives 0.76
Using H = 0.5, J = 0.29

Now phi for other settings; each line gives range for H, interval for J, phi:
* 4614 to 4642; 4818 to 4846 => 0.00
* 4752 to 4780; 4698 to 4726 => 1.10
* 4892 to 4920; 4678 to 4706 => 2.65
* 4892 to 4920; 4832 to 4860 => 1.00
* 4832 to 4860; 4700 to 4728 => 2.45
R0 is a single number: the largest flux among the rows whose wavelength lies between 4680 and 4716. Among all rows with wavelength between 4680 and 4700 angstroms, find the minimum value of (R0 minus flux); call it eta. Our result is 0.000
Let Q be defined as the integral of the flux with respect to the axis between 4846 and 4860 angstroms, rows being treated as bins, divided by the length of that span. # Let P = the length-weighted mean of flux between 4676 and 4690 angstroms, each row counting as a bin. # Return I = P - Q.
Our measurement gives 0.122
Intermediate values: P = 1.41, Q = 1.29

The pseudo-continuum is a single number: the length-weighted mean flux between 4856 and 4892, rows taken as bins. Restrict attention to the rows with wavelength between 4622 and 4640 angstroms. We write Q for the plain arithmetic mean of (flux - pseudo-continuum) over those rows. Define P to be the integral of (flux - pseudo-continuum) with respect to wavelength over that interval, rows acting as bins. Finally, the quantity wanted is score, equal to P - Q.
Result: 3.0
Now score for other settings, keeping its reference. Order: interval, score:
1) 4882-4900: 1.8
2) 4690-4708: 2.8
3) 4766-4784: 2.5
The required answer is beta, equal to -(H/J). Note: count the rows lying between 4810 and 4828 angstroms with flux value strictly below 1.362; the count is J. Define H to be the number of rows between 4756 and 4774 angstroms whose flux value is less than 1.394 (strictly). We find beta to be -2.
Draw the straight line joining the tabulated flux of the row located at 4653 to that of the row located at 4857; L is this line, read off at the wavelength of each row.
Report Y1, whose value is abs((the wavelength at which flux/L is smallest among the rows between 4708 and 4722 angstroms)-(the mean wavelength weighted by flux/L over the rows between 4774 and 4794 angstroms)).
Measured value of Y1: 75.0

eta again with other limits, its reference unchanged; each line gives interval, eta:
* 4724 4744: 0.030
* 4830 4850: 0.066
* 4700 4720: 0.025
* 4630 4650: 0.011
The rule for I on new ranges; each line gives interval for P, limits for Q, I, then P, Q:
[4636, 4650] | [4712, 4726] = -0.007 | 1.39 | 1.40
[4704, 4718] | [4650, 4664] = -0.014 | 1.39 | 1.40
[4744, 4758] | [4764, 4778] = 0.024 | 1.41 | 1.38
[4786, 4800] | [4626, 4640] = -0.013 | 1.39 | 1.40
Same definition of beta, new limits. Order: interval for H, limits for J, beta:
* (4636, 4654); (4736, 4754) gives -4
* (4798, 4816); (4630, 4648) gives -3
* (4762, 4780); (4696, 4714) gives -3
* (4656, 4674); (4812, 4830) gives -1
